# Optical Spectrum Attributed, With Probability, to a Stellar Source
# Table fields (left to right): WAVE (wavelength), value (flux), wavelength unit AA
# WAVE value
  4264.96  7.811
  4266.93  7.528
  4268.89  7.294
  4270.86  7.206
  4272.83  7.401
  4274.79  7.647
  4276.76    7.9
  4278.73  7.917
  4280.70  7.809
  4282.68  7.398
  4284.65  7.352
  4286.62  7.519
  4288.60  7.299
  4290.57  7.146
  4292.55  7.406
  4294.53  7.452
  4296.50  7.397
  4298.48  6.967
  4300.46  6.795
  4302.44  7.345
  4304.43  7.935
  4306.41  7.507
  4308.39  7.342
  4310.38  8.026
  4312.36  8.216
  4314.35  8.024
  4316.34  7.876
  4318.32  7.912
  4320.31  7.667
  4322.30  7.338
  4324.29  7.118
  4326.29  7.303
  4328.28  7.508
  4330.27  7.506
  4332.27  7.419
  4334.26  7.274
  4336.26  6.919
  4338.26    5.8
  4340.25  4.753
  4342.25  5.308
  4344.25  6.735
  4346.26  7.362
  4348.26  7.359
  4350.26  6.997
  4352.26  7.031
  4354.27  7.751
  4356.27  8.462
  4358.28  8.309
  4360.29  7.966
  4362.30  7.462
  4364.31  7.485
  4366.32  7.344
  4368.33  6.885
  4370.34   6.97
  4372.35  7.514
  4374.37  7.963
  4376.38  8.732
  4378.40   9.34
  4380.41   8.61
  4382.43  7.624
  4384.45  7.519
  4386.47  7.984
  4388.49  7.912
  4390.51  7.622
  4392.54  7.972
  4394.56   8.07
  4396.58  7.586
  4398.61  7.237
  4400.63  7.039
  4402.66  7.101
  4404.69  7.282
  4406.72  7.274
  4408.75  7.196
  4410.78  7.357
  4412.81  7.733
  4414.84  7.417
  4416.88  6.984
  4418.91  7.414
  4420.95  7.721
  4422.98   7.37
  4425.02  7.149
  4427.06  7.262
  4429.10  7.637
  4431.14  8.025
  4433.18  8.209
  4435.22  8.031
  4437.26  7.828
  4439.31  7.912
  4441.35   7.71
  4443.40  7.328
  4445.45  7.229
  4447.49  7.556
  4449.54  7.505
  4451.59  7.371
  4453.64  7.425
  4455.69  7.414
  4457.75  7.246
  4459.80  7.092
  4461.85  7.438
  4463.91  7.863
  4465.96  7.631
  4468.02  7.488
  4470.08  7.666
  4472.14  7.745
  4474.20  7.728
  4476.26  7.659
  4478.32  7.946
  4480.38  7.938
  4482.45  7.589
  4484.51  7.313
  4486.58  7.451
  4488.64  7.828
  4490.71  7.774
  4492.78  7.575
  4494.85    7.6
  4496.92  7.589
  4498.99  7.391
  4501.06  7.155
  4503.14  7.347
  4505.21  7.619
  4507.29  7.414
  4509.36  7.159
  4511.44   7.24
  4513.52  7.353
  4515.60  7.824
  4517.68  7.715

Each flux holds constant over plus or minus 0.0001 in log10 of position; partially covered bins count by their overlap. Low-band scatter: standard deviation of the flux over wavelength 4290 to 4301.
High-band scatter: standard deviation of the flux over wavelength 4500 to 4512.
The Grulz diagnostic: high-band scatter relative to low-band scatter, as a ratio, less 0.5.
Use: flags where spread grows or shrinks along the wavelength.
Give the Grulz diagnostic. 0.16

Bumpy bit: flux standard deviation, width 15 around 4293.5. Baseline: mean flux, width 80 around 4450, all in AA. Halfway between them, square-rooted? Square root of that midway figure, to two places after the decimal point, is 1.98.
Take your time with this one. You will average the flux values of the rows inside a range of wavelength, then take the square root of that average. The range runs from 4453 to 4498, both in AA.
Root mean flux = 2.76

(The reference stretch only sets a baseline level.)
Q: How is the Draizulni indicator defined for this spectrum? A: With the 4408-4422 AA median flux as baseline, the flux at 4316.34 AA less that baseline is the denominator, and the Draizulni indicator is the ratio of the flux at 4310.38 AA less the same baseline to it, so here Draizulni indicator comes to 1.3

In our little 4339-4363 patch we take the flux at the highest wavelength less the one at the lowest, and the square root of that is 1.65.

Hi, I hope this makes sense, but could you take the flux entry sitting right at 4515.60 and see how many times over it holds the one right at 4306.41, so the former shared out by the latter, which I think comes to 1.04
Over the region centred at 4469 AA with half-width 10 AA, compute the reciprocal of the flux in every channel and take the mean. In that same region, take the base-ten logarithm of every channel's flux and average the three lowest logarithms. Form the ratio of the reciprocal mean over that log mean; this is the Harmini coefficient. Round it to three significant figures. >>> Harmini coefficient 0.152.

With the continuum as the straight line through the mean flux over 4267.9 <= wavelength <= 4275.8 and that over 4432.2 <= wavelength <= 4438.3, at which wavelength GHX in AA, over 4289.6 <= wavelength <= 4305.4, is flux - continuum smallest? 4300.46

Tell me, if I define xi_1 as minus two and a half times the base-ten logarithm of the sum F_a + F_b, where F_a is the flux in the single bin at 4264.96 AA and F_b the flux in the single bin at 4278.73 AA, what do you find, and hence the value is -2.99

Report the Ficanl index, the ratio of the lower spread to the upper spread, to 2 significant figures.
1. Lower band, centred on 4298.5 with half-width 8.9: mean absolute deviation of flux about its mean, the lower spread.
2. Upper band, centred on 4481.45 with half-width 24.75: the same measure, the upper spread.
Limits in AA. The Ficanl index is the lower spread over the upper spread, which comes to 1.3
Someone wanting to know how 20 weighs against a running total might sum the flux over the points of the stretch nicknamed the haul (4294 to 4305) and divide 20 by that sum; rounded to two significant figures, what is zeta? 0.46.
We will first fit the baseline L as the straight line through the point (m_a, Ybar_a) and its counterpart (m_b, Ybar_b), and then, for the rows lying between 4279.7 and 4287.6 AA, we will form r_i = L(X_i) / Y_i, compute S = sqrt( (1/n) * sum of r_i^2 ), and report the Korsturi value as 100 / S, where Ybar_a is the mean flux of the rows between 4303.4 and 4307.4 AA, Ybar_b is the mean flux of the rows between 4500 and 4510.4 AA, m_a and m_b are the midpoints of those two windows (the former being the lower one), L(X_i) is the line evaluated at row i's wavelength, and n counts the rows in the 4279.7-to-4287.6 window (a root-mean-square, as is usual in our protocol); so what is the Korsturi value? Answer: 97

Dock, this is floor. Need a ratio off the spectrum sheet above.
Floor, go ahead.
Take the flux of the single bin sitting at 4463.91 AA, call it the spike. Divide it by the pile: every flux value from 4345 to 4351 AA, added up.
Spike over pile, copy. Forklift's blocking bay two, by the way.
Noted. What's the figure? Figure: 0.362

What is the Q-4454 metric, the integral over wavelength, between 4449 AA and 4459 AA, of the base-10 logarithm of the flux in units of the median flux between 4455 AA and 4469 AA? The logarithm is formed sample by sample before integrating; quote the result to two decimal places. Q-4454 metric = -0.03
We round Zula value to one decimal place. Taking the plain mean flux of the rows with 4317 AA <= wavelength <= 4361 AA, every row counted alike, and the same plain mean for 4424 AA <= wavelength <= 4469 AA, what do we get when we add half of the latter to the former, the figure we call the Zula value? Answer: 11.0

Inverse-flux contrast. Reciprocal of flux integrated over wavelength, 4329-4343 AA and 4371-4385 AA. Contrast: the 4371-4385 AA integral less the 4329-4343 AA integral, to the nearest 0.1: -0.5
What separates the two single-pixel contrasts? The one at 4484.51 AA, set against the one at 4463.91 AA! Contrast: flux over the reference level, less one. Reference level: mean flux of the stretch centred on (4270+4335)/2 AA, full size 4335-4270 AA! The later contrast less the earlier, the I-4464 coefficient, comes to -0.07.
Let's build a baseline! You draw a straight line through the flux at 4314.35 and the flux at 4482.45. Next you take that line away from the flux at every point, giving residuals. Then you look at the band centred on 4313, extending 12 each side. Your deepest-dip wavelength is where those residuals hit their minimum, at 4324.29 AA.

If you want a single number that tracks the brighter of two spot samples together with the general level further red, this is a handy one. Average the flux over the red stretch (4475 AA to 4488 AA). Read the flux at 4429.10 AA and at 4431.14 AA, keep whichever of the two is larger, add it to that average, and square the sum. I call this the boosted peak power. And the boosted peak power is 246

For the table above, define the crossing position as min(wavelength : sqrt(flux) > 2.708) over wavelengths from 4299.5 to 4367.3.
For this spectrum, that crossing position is 4302.44 AA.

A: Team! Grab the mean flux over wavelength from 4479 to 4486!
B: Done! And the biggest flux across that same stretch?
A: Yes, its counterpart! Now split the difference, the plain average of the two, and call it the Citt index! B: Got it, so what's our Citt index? 7.78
